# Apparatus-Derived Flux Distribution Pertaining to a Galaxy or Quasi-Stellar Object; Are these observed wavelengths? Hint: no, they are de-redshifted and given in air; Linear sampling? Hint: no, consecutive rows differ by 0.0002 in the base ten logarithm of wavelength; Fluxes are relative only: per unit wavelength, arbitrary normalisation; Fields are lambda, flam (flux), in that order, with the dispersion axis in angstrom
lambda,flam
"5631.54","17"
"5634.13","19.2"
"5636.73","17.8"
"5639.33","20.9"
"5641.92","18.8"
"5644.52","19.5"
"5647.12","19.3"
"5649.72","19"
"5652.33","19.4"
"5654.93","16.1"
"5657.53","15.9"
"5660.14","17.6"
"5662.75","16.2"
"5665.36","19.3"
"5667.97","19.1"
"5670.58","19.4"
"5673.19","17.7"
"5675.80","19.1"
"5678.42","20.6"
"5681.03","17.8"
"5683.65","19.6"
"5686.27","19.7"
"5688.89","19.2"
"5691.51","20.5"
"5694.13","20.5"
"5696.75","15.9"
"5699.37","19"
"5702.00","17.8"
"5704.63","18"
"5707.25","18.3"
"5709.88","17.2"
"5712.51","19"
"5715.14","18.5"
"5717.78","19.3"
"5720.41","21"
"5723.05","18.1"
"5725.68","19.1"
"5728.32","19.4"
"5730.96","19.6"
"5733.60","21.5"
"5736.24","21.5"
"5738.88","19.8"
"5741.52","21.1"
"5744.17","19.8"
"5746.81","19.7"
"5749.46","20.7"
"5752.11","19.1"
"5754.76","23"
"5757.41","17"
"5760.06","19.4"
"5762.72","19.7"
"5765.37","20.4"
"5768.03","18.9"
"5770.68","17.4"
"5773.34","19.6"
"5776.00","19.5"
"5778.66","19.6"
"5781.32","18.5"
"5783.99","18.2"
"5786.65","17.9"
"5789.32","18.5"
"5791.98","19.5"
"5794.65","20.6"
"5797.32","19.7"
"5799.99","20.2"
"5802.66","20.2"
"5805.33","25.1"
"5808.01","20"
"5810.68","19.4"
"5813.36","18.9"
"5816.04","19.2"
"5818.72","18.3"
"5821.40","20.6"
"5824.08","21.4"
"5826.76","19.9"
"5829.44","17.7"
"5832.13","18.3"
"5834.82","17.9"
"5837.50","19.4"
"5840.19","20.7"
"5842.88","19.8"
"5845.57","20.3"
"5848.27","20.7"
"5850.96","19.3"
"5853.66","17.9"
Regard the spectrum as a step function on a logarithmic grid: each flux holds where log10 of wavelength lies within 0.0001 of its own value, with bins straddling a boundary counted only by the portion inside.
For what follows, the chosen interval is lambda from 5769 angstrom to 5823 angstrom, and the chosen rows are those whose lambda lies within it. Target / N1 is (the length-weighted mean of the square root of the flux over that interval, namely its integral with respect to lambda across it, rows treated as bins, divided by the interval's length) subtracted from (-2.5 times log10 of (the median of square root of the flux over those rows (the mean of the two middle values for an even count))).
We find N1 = -6.03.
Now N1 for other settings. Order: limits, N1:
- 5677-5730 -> -5.95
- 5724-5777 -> -6.06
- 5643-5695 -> -5.93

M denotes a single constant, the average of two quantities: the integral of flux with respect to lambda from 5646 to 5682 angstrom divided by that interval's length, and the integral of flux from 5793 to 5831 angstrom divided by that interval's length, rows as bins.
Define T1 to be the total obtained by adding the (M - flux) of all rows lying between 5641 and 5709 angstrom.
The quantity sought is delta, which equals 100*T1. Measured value 1578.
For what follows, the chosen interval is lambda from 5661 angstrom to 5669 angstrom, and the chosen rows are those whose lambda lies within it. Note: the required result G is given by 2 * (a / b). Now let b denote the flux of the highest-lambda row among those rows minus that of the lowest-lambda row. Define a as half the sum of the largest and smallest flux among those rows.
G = 12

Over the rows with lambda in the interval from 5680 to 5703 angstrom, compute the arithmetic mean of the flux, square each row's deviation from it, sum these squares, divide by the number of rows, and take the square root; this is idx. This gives 1.41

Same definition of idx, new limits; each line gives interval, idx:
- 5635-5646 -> 1.13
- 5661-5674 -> 1.23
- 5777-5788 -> 0.64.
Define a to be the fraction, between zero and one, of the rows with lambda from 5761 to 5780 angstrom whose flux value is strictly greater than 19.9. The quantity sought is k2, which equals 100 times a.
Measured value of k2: 14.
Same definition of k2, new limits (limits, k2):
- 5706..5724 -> 14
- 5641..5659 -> 0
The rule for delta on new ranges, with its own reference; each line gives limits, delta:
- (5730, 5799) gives -1112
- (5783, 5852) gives -1262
